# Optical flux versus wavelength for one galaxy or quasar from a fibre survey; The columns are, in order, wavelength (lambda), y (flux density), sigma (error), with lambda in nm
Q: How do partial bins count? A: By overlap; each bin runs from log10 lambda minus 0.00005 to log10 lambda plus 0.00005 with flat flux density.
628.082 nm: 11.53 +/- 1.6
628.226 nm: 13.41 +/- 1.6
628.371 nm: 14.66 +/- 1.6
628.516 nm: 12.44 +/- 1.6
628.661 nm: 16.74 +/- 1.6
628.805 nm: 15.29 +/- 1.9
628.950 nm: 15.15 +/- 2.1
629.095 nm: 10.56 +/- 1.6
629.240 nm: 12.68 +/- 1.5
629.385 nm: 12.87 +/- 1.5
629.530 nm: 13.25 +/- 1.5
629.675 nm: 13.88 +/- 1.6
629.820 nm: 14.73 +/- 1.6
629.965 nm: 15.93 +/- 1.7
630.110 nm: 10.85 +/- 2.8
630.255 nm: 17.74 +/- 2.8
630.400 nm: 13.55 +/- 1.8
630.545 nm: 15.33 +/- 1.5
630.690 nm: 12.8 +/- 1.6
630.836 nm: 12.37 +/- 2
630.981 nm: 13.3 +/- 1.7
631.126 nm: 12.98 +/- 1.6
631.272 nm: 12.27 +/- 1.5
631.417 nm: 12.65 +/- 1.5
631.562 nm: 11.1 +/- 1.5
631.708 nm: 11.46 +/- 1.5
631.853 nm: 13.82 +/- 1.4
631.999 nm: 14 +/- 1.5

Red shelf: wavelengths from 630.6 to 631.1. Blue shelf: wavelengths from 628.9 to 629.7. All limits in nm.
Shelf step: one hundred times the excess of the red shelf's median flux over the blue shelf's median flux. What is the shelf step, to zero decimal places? -26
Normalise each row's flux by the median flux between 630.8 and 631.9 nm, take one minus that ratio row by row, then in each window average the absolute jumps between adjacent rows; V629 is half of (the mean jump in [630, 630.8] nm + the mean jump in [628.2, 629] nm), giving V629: 0.23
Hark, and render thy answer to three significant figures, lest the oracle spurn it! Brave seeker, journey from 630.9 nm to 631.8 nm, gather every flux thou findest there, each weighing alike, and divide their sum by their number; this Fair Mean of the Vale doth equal 12.3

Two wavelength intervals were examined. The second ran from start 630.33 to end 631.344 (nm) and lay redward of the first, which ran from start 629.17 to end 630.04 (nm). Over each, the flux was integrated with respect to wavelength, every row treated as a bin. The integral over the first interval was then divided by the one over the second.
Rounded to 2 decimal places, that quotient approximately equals 0.90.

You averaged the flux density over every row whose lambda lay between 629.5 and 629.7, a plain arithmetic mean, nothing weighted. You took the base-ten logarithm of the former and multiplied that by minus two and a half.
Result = -2.83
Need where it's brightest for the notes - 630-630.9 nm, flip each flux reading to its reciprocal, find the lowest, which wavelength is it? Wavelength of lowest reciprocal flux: 630.255 nm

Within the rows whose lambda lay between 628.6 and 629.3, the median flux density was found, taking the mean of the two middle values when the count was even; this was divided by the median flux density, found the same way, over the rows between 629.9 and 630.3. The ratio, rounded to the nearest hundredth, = 0.95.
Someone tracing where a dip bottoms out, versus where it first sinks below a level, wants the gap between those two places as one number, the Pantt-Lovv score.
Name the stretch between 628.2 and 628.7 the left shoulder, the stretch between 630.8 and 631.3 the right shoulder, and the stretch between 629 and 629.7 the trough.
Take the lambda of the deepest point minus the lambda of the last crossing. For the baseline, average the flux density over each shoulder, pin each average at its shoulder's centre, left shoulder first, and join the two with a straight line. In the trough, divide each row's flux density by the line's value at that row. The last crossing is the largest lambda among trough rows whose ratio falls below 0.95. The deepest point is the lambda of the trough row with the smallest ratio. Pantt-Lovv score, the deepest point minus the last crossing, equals -0.29 nm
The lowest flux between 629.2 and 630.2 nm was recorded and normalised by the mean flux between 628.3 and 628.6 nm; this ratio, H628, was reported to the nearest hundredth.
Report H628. 0.80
